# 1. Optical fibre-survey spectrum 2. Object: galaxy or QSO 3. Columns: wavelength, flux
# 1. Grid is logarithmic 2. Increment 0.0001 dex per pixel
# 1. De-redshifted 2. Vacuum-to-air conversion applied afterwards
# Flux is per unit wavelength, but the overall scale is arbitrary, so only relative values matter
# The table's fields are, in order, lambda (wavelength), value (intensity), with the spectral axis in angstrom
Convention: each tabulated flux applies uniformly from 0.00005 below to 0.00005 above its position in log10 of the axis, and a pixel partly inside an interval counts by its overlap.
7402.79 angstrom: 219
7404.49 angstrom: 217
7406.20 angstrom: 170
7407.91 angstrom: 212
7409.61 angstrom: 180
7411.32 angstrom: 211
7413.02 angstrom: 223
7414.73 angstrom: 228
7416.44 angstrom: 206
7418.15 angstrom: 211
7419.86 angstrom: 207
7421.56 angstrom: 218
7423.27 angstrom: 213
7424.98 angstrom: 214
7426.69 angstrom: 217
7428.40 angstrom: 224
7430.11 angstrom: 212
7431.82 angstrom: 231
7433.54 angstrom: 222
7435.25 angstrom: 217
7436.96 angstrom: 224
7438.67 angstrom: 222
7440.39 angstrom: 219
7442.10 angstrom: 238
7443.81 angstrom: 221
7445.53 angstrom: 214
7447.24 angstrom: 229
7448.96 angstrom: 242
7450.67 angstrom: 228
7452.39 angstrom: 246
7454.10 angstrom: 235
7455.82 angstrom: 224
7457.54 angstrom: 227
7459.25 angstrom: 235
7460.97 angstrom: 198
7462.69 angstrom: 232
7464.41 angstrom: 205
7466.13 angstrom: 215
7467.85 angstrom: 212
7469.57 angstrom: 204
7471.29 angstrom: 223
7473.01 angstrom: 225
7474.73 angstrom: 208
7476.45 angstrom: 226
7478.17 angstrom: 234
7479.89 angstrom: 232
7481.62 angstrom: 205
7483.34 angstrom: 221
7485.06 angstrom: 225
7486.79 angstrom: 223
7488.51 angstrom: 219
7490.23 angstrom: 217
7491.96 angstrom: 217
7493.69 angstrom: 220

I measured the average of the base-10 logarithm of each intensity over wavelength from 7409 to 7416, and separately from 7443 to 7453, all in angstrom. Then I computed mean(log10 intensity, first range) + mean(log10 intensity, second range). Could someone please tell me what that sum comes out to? 4.68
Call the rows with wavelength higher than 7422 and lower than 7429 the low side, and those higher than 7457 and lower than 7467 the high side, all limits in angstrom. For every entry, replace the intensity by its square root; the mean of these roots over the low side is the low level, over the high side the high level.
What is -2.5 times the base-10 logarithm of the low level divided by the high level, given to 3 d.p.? 0.004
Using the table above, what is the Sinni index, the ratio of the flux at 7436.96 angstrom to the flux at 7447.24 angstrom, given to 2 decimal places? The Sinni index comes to 0.98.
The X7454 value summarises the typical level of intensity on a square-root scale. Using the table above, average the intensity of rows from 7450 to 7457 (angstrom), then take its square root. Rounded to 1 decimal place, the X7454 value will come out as 15.3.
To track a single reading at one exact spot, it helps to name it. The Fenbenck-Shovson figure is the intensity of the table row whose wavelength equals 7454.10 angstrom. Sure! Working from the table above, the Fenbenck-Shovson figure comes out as 235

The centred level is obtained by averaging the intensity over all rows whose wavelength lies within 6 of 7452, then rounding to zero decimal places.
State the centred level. 233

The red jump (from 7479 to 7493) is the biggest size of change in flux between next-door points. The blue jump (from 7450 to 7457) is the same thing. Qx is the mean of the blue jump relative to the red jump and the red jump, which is 13.8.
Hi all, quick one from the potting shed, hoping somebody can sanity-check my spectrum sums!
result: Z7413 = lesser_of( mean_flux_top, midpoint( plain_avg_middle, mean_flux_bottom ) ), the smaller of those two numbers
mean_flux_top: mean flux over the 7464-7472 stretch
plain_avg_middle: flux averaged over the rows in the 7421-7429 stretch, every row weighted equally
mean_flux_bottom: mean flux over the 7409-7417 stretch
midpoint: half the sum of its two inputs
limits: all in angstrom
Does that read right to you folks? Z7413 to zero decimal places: 212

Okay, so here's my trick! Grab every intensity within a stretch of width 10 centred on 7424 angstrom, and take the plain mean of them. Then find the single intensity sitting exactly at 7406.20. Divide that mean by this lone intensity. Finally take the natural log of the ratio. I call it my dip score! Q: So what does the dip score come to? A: 0.237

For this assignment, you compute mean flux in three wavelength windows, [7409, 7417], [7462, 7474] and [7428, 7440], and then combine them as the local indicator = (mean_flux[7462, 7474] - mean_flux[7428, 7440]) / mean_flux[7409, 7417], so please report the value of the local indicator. -0.025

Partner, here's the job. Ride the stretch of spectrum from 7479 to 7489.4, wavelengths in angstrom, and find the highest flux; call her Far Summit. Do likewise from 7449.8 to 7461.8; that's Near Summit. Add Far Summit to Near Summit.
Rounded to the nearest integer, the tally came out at 478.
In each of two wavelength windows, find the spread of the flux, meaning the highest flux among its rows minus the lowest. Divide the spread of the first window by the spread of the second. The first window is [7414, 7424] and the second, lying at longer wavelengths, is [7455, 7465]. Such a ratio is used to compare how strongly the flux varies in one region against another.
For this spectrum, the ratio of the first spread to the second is 0.59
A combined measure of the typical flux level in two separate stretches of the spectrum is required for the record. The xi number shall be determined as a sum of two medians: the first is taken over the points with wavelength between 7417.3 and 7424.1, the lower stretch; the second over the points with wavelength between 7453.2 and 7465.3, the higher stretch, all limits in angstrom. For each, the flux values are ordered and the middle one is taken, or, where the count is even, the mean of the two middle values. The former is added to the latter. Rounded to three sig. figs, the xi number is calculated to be 439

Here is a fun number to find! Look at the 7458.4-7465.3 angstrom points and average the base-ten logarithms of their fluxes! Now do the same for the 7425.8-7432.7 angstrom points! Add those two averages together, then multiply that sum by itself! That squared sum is 21.9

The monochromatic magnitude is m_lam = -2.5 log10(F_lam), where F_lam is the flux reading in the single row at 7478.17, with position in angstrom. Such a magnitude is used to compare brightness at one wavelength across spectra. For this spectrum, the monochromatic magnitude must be -5.92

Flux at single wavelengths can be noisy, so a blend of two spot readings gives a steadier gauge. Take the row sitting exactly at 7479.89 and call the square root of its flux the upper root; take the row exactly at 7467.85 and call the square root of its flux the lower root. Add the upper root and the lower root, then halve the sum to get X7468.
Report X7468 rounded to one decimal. 14.9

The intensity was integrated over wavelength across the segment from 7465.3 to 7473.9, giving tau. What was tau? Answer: 1856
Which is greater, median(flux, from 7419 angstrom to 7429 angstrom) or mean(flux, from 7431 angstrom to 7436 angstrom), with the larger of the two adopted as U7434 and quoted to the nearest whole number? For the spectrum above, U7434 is 223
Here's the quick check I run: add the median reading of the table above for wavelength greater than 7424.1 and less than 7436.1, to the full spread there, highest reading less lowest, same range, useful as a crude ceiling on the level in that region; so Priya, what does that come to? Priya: 236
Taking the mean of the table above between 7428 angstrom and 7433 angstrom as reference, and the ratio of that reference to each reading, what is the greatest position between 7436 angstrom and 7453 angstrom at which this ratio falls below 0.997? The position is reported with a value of 7452.39 angstrom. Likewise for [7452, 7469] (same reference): 7462.69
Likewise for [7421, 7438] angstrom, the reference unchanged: 7436.96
